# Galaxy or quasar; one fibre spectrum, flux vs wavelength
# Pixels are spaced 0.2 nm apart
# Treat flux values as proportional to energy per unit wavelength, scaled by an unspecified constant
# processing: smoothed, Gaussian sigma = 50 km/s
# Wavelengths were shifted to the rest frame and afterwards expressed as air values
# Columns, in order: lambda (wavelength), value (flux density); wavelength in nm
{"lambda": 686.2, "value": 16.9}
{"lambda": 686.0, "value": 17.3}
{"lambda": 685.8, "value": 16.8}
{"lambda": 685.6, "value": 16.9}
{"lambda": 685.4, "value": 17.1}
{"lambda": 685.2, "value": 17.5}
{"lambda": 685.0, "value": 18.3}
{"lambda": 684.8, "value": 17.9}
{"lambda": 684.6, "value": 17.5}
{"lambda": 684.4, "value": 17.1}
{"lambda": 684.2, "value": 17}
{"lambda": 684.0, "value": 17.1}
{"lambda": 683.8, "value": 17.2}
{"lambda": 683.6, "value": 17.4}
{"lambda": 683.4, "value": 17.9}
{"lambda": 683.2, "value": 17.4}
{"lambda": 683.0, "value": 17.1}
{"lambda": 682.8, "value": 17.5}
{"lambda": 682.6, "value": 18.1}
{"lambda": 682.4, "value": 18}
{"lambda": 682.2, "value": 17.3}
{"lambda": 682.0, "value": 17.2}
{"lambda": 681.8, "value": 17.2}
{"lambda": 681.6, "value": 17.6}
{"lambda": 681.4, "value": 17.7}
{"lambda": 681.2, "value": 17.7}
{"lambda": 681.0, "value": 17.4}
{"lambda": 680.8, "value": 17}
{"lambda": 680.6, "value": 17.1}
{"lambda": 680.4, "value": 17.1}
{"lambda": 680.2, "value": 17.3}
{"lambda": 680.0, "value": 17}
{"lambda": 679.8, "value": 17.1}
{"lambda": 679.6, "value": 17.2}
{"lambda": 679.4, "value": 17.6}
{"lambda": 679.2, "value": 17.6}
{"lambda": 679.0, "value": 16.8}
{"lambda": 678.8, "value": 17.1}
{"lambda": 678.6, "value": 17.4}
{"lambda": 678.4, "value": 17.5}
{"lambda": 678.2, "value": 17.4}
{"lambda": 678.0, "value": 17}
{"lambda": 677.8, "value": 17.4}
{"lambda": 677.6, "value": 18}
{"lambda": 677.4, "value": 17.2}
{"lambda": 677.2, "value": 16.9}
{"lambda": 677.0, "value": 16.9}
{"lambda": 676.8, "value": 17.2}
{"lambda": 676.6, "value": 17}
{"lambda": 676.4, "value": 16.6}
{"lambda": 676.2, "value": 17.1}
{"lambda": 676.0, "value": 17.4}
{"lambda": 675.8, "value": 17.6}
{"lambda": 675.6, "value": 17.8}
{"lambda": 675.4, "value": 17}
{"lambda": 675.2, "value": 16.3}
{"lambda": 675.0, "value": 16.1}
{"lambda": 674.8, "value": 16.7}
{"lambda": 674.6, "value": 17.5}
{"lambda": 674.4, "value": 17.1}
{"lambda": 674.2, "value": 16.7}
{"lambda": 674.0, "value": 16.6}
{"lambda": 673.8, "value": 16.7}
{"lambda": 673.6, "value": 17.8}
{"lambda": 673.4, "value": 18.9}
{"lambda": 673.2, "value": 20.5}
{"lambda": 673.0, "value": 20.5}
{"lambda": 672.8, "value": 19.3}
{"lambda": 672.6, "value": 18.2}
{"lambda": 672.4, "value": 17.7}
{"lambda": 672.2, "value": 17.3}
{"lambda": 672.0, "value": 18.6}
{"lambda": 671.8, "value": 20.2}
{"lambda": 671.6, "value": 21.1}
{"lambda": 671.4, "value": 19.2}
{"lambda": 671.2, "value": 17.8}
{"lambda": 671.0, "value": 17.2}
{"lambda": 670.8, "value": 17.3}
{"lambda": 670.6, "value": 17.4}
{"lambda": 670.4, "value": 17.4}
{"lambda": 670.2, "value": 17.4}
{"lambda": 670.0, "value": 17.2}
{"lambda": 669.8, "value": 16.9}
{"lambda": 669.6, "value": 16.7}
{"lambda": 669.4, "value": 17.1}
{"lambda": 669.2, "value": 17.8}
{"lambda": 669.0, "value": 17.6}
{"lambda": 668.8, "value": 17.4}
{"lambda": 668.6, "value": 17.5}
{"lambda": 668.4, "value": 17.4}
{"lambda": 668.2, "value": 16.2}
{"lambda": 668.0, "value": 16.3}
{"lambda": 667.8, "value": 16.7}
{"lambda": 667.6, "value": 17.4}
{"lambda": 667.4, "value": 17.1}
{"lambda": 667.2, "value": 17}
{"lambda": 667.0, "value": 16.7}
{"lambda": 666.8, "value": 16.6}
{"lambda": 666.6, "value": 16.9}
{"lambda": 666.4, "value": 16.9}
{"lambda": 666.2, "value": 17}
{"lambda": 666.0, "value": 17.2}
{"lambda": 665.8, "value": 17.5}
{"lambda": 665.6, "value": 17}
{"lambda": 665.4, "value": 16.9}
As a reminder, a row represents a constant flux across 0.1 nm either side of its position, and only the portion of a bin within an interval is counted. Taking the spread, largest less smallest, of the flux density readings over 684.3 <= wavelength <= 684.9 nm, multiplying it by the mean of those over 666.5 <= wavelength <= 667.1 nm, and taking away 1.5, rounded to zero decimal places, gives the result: 12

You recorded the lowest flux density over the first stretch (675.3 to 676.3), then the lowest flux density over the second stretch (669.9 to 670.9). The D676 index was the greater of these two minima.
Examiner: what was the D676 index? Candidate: 17.2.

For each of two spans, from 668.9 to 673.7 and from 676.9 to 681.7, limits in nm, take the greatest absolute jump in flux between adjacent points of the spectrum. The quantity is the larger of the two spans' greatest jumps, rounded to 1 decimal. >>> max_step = 1.9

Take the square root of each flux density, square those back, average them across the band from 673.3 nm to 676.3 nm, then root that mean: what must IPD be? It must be 4.14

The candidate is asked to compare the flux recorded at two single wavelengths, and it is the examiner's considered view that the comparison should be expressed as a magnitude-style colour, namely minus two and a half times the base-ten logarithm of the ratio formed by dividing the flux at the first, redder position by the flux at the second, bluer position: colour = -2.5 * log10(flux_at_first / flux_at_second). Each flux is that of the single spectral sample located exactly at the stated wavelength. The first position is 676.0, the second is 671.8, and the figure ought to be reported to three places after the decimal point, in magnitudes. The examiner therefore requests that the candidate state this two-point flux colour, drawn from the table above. 0.162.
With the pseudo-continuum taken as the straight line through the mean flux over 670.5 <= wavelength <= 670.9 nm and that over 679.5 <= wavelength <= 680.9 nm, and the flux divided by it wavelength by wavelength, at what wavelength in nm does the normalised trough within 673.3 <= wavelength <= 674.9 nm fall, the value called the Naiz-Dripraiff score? 674.0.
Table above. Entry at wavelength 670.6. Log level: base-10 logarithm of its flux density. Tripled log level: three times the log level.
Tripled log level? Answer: 3.72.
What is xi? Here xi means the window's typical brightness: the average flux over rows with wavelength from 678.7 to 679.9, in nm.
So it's 17.2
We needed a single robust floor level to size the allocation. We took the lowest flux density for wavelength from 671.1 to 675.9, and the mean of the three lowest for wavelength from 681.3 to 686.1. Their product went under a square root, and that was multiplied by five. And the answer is 82.5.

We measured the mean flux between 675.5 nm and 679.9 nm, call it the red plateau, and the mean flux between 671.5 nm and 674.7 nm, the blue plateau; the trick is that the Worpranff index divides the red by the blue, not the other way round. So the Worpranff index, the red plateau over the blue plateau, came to 0.937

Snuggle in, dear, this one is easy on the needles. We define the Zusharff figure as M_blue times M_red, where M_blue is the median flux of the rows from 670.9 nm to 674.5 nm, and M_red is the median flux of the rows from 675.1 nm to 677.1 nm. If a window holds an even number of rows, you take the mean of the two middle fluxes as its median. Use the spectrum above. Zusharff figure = 307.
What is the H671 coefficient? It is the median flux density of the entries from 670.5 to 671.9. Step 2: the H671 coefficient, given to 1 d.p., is 17.8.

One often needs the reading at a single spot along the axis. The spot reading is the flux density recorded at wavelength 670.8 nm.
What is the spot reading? 17.3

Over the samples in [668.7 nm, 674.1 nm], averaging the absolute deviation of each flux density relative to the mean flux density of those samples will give 1.03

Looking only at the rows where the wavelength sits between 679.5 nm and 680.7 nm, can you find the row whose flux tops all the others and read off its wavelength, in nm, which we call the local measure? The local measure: 680.2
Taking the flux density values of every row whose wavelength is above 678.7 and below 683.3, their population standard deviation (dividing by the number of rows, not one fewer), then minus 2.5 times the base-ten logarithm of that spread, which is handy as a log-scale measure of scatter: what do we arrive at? 1.2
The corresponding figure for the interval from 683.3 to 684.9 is 1.2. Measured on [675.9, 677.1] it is 1.5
